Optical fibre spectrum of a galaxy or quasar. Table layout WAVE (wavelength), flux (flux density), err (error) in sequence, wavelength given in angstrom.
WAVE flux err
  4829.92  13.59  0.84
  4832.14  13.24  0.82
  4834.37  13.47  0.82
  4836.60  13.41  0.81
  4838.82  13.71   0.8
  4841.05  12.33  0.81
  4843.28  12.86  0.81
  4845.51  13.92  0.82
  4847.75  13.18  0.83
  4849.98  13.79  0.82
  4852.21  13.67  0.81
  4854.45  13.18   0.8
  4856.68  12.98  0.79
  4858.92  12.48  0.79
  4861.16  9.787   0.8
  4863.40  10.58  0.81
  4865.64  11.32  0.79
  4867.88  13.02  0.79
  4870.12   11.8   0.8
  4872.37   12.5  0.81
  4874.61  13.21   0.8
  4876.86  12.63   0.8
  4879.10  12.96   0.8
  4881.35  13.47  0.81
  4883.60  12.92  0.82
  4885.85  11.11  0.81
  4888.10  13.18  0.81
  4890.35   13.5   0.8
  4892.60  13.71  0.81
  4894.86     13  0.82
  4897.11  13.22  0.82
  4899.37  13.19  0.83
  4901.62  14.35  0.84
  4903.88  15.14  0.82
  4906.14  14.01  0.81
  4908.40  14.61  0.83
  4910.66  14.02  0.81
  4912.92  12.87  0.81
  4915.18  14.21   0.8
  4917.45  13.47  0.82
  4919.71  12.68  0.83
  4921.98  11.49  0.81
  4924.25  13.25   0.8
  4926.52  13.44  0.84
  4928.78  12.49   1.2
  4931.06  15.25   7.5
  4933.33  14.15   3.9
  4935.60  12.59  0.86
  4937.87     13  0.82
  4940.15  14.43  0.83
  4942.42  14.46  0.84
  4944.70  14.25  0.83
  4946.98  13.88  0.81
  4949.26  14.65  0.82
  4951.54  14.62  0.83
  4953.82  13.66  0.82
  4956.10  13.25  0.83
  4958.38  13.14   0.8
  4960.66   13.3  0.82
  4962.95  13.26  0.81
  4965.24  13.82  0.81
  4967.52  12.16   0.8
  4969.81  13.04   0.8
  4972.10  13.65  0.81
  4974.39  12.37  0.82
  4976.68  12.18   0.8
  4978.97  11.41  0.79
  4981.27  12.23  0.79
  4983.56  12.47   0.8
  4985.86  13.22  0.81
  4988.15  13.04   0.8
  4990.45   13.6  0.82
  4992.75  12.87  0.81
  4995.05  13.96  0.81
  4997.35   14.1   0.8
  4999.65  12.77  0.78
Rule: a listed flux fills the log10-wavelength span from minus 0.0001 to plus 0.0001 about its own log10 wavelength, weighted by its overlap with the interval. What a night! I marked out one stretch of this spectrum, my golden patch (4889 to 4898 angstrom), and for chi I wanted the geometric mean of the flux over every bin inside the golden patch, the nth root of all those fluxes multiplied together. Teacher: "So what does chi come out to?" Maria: 13.4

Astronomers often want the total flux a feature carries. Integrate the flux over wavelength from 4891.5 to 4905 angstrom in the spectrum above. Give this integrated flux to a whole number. 186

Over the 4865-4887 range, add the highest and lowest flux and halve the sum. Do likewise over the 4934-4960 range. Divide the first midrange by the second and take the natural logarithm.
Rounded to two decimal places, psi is -0.10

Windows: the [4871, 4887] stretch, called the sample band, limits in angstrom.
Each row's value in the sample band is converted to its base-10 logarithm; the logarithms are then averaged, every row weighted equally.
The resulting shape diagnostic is 1.10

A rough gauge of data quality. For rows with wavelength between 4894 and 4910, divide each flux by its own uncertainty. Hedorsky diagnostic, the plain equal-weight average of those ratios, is 16.9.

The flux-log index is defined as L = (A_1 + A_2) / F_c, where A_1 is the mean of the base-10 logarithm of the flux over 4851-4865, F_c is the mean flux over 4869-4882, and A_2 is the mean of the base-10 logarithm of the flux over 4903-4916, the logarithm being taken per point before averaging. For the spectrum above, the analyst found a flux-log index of 0.175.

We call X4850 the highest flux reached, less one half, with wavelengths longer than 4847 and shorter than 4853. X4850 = 13.29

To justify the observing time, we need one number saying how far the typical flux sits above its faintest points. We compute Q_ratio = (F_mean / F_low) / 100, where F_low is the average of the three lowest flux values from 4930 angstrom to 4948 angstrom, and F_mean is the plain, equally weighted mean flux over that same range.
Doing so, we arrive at 0.0106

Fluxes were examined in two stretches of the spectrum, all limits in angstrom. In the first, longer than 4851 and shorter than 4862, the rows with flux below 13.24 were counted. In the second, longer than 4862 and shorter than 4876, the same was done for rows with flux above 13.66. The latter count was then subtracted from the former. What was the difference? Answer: 4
